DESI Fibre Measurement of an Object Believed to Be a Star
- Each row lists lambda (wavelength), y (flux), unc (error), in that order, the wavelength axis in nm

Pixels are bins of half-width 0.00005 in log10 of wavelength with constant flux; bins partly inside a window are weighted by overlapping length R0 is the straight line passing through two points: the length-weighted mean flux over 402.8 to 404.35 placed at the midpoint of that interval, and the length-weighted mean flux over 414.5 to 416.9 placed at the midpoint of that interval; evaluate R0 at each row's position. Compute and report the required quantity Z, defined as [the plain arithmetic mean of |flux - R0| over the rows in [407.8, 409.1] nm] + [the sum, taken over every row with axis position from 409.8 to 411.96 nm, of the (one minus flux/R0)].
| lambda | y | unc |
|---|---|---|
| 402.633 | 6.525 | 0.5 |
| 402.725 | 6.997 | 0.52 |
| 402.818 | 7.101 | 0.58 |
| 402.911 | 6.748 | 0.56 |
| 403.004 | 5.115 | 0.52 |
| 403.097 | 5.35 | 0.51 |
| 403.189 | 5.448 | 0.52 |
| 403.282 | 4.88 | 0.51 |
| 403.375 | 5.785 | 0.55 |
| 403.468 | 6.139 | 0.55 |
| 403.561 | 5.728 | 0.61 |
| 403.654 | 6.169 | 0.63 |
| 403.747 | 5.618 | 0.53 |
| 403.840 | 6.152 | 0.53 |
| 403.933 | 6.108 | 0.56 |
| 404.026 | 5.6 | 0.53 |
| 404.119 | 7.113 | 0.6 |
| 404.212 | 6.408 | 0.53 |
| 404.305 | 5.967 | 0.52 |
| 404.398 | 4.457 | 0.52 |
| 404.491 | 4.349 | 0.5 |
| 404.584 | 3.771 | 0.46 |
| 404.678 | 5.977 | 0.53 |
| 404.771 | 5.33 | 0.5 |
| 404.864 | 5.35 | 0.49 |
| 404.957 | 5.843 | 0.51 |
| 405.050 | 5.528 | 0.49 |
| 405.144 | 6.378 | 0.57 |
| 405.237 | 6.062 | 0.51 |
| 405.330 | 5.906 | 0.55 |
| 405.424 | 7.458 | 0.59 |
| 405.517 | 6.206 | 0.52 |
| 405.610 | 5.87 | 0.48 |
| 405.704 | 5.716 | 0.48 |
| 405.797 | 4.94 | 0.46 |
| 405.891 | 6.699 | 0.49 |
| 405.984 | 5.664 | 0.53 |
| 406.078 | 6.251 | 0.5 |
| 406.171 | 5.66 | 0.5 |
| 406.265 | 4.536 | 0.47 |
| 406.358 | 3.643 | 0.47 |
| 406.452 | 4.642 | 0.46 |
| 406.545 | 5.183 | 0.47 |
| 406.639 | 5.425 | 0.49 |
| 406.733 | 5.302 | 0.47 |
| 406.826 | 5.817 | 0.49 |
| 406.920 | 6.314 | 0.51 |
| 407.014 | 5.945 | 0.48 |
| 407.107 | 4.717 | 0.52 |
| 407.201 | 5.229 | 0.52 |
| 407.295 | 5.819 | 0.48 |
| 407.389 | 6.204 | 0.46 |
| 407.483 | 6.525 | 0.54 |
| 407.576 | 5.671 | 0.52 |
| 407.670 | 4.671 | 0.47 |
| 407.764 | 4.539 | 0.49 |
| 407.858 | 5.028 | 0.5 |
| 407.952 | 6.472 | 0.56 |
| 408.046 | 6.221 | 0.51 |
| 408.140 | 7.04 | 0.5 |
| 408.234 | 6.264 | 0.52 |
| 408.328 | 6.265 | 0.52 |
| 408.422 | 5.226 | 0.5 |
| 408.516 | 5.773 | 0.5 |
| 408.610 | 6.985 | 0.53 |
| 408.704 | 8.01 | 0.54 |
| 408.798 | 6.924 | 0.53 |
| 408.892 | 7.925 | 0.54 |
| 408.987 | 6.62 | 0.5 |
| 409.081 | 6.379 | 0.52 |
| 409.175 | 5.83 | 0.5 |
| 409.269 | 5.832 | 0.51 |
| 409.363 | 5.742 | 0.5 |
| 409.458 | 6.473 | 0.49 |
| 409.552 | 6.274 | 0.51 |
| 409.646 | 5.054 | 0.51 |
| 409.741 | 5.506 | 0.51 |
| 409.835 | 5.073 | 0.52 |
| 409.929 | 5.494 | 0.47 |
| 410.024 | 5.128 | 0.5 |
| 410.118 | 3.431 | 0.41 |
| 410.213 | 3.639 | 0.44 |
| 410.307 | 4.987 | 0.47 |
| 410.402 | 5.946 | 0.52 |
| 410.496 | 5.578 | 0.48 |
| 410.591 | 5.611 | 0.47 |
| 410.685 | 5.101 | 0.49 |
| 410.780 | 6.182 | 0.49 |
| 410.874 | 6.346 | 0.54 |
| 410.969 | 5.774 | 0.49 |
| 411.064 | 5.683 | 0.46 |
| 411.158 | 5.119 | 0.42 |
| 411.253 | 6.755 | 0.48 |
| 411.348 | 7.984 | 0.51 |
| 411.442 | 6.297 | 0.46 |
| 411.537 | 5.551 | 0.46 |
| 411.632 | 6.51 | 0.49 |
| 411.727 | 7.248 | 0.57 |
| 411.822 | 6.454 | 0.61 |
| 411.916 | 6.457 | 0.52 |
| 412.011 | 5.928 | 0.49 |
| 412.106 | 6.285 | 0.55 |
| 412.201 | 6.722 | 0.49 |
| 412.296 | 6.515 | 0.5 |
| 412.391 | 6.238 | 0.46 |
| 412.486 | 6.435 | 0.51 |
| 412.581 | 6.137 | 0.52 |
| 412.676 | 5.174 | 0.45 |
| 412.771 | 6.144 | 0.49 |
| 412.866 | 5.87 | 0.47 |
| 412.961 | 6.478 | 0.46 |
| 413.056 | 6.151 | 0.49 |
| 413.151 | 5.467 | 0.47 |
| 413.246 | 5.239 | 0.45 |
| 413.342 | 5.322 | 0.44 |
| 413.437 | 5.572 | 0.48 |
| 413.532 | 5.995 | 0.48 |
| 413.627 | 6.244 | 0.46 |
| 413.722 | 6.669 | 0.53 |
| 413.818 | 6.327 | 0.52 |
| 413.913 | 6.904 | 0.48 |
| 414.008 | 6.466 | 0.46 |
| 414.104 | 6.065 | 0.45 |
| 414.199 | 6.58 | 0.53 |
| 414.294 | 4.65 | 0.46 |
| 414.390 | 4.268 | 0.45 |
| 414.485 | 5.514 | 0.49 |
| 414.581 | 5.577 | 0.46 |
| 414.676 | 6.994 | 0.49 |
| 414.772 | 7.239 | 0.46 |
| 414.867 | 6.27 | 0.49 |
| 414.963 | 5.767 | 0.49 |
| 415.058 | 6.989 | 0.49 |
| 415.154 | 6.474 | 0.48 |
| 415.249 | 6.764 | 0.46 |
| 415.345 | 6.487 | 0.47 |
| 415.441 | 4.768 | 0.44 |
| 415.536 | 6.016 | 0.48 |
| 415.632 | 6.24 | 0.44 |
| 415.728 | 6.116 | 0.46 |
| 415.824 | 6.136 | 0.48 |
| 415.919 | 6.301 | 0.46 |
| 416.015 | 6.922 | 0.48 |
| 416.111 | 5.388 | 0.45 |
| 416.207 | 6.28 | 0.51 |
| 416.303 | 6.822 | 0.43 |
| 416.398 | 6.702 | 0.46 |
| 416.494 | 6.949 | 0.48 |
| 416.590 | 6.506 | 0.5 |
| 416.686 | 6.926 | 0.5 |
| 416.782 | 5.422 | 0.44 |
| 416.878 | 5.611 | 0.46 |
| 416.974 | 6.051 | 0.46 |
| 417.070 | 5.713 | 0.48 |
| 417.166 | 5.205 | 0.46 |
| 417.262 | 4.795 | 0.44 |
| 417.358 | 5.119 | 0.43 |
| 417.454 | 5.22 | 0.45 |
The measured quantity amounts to 2.3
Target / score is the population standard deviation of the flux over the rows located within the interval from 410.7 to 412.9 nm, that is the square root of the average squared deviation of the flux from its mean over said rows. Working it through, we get 0.61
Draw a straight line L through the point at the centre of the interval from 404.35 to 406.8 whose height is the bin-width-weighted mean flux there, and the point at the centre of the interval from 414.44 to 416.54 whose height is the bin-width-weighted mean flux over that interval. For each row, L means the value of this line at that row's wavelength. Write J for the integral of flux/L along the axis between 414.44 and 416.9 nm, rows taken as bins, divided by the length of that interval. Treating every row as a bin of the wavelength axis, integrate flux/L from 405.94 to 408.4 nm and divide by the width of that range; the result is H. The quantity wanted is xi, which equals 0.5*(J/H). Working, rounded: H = 0.99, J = 0.99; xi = 0.500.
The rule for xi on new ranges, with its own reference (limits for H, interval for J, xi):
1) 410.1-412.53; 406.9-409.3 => 0.534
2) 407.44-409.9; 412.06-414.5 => 0.461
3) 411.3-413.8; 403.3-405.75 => 0.526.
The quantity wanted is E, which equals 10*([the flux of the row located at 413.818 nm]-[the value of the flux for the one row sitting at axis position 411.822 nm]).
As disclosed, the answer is -1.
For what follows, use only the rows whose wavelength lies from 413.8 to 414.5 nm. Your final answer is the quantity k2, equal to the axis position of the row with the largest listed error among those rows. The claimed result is 414.199 nm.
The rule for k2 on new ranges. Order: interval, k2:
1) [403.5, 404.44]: 403.654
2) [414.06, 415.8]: 414.199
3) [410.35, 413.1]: 411.822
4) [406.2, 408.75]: 407.952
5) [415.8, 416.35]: 416.207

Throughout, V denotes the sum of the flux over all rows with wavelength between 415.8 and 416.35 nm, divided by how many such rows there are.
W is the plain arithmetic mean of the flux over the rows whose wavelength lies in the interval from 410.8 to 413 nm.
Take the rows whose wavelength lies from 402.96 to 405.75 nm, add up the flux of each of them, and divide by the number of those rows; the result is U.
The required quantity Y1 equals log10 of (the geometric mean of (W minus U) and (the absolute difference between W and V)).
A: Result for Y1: -0.82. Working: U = 5.7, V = 6.3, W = 6.3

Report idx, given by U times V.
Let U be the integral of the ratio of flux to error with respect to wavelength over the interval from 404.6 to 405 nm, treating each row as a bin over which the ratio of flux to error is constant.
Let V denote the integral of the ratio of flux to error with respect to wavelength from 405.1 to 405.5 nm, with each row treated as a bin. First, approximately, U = 4.3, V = 4.7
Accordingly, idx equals 20.2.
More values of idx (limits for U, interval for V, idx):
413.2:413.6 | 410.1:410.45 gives 16.5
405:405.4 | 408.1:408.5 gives 21.9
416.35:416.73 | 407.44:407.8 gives 20.3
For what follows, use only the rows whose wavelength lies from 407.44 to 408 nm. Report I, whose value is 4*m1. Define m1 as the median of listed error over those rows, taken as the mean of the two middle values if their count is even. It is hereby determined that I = 2.04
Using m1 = 0.510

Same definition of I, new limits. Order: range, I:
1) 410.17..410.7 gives 1.90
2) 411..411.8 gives 1.88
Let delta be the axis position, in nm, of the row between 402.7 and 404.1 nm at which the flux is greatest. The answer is 402.818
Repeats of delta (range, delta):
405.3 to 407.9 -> 405.424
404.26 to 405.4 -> 405.144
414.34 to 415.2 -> 414.772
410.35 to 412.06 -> 411.348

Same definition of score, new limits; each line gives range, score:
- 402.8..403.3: 0.84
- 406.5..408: 0.62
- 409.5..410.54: 0.83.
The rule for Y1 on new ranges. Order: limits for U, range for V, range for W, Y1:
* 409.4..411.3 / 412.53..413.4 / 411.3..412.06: -0.03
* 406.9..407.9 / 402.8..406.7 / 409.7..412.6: -0.57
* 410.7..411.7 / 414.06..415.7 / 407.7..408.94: -0.68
